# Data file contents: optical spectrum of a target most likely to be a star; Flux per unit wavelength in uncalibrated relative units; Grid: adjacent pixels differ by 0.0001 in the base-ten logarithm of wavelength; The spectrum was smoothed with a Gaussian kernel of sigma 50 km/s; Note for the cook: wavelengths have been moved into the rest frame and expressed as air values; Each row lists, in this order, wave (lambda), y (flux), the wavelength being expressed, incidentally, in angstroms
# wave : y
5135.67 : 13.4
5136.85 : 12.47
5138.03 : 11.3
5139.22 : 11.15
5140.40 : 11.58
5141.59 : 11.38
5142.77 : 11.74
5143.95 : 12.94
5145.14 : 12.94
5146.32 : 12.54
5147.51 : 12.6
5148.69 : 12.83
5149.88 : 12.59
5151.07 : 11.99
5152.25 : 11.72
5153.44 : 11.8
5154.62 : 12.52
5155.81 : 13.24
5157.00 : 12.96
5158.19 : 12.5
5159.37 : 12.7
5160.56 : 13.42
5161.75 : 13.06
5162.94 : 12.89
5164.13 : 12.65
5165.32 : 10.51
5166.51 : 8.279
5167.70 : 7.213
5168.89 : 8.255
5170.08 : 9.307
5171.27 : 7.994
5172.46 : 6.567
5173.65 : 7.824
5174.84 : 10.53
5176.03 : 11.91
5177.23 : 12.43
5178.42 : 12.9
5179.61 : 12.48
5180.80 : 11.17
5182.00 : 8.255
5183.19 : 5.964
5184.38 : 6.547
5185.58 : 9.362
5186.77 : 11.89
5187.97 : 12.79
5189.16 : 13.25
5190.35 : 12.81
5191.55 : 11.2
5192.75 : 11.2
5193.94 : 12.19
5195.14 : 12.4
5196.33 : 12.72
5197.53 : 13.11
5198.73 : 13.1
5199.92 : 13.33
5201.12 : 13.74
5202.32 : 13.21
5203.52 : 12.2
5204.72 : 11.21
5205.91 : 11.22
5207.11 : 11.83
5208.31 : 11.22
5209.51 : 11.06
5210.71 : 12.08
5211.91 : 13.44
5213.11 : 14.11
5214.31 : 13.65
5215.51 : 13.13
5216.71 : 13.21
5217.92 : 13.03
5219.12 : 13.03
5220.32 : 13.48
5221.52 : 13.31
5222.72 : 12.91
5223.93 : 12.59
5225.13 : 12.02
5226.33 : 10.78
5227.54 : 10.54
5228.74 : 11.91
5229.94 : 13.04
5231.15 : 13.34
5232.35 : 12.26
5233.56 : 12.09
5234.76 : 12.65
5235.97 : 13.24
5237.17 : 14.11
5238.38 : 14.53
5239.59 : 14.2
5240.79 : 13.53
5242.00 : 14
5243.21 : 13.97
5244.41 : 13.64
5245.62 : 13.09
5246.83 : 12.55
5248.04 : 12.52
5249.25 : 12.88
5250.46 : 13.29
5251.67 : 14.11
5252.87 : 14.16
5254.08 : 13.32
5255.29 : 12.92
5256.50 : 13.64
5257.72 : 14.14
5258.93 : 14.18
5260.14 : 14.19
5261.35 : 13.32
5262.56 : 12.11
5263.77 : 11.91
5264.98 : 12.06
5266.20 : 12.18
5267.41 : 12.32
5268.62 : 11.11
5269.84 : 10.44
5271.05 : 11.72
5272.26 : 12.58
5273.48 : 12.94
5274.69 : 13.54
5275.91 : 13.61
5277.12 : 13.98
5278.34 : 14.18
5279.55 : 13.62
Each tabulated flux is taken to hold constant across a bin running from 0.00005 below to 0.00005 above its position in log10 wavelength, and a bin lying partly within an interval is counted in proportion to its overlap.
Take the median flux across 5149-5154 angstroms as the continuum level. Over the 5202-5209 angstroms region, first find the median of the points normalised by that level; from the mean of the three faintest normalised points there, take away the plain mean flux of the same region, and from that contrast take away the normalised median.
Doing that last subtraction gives -11.8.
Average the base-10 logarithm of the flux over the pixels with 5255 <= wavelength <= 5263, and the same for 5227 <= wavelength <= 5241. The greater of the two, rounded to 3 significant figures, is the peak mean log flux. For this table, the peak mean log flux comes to 1.13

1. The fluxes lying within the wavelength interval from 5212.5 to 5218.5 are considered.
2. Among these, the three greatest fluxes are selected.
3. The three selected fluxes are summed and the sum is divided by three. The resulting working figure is 13.7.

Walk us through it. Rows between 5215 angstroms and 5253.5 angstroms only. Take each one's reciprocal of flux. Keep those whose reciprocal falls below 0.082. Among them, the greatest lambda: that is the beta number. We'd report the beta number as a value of 5252.87 angstroms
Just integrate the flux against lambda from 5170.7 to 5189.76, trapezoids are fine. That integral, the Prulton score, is 193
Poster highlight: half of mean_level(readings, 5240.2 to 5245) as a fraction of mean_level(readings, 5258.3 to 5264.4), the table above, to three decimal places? 0.524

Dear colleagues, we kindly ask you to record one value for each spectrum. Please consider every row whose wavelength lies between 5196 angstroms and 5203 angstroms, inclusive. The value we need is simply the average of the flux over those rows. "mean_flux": 13.2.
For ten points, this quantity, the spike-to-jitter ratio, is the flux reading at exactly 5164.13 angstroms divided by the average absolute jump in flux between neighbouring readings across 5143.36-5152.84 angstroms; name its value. 49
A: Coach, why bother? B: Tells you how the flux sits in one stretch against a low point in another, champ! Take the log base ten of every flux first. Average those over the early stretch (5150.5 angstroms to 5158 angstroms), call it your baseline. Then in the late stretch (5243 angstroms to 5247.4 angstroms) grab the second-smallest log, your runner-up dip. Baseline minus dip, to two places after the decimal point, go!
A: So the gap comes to -0.02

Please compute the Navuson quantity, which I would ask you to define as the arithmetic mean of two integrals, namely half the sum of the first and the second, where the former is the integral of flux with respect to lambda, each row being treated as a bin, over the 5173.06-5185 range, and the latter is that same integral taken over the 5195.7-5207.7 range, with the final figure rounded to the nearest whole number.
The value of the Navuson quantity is 135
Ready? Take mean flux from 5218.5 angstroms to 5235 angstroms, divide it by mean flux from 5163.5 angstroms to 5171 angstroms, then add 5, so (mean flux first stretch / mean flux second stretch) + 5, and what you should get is 6.33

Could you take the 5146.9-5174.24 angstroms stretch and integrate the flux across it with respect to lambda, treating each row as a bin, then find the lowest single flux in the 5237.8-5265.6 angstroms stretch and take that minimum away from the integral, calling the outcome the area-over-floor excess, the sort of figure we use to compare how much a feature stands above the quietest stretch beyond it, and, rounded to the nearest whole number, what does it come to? 292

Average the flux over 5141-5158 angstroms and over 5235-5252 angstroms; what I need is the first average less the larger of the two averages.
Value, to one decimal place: -1.1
